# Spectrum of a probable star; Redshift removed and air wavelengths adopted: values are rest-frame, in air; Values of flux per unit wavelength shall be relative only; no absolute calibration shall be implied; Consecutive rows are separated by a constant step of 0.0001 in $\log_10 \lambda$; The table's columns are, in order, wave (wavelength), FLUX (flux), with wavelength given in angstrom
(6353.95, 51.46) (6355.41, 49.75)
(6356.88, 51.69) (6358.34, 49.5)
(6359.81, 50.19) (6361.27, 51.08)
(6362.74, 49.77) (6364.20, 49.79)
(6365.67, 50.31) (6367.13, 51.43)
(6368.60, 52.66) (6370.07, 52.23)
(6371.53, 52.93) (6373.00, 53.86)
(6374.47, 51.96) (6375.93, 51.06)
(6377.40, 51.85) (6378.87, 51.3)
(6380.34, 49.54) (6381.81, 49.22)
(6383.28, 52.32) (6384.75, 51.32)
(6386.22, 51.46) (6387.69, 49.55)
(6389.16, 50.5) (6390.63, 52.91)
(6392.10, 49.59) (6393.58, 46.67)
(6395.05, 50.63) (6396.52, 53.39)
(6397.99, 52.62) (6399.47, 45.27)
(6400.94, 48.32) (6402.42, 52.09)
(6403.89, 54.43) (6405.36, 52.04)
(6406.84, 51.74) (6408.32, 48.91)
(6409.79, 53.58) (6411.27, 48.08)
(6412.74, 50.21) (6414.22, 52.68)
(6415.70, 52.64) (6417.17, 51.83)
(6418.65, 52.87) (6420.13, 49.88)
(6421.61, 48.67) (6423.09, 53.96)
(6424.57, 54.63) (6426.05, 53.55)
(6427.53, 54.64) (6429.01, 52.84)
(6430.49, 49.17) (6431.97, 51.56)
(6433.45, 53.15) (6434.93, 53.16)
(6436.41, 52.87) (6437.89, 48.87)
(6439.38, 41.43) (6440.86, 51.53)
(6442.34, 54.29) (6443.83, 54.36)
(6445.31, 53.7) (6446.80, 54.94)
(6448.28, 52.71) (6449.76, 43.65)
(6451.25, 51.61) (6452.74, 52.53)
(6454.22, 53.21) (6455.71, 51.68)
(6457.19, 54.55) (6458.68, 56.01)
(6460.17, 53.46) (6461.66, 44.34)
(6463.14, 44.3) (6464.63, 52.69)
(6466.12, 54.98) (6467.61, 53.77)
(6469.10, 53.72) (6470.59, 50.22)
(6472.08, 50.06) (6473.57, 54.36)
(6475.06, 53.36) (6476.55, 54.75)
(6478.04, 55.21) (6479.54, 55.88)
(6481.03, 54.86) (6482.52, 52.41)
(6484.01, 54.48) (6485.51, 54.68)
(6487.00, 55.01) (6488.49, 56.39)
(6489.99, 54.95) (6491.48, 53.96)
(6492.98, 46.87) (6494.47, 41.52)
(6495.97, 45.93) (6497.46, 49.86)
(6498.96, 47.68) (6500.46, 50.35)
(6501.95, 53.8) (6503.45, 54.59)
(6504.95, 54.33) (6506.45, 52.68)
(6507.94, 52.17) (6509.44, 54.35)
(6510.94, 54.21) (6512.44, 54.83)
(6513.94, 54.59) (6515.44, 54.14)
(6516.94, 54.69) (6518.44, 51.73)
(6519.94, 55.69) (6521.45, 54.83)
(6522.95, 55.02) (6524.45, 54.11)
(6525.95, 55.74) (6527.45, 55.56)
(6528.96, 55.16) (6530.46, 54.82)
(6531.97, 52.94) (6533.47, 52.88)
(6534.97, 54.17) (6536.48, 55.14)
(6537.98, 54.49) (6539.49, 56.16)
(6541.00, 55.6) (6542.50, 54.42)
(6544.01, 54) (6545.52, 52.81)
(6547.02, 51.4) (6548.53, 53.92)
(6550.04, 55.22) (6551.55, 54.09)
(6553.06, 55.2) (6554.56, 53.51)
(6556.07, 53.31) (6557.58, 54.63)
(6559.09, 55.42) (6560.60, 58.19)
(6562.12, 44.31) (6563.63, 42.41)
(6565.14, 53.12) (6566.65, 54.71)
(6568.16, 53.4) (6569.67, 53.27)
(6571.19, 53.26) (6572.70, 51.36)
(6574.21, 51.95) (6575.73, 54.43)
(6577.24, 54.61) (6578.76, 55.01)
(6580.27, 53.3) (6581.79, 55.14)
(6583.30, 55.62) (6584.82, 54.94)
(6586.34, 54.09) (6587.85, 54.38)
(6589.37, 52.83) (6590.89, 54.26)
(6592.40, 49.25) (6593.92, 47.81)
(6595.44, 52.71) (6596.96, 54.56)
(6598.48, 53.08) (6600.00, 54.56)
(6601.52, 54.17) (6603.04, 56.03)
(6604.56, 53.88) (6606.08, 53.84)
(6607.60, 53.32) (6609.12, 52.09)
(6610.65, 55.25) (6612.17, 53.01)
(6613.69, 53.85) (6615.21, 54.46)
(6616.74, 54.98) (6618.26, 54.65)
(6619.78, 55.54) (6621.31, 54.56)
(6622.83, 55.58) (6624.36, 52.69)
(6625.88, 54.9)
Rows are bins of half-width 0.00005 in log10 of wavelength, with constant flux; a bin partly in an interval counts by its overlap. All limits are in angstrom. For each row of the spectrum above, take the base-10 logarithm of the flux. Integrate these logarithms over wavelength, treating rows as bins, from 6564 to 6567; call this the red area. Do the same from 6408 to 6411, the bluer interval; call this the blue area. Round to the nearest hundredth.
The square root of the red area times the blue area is 5.14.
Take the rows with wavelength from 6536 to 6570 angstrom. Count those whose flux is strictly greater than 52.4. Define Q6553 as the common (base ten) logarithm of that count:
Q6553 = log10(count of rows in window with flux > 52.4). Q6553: 1.30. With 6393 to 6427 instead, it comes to 1.00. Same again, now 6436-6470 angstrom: 1.18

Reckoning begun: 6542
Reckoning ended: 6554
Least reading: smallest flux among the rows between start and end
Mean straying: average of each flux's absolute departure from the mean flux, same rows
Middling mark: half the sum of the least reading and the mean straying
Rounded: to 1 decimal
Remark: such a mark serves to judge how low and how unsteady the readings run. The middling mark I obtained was 26.1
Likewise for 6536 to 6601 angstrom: 22.1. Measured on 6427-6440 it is 22.2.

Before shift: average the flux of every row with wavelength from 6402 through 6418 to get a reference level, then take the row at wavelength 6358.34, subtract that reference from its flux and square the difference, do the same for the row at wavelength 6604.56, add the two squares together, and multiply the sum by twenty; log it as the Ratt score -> 192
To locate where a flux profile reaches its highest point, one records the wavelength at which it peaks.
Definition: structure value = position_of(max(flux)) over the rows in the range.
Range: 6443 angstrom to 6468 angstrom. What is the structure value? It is 6458.68 angstrom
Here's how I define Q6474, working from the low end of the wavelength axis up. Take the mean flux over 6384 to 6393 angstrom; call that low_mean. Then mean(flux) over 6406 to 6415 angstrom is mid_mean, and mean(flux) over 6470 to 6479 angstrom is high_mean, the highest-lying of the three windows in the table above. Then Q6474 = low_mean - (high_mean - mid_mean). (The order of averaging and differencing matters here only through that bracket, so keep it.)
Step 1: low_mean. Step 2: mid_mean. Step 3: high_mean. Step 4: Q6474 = 49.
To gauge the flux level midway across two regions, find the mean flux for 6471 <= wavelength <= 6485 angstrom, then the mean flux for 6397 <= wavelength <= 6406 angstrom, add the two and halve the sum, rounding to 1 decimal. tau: 52.4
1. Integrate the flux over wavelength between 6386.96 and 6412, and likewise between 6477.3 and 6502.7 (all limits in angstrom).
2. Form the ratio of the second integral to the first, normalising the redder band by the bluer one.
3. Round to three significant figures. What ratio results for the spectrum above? 1.04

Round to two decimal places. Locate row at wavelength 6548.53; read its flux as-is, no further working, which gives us 53.92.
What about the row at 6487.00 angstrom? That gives 55.01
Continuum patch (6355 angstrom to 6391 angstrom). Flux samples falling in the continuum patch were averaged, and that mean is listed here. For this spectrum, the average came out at 51.1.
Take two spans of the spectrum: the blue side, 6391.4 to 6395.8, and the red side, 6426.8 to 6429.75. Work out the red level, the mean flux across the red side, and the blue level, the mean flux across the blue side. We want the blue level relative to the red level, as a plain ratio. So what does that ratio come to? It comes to 0.91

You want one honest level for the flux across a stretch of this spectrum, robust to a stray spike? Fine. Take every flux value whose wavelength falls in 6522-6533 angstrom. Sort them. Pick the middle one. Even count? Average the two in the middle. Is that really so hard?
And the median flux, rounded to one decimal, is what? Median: 55.0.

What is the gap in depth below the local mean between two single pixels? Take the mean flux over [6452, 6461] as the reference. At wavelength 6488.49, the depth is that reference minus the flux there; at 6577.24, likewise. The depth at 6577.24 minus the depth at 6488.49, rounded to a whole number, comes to 2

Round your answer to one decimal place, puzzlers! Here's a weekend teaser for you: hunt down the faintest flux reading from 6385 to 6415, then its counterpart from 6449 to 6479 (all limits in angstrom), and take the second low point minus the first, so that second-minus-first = -1.6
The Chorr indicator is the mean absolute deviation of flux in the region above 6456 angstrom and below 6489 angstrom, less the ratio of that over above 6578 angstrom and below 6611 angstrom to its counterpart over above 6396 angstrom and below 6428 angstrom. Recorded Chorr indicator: 1.60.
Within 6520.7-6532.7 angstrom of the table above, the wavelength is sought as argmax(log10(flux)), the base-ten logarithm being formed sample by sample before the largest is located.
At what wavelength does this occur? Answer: 6525.95 angstrom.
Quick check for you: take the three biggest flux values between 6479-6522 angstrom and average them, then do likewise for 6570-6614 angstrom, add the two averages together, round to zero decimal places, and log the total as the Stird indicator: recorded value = 112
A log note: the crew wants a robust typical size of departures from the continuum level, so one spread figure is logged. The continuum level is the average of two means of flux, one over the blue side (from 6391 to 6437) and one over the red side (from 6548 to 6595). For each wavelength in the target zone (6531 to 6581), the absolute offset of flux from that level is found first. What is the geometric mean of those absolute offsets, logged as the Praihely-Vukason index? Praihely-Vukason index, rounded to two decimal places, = 1.74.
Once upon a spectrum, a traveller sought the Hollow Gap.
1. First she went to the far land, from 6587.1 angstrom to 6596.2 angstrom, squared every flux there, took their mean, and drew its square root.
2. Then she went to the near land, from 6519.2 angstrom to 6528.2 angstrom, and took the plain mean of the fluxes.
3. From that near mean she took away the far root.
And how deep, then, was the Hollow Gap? 3.2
